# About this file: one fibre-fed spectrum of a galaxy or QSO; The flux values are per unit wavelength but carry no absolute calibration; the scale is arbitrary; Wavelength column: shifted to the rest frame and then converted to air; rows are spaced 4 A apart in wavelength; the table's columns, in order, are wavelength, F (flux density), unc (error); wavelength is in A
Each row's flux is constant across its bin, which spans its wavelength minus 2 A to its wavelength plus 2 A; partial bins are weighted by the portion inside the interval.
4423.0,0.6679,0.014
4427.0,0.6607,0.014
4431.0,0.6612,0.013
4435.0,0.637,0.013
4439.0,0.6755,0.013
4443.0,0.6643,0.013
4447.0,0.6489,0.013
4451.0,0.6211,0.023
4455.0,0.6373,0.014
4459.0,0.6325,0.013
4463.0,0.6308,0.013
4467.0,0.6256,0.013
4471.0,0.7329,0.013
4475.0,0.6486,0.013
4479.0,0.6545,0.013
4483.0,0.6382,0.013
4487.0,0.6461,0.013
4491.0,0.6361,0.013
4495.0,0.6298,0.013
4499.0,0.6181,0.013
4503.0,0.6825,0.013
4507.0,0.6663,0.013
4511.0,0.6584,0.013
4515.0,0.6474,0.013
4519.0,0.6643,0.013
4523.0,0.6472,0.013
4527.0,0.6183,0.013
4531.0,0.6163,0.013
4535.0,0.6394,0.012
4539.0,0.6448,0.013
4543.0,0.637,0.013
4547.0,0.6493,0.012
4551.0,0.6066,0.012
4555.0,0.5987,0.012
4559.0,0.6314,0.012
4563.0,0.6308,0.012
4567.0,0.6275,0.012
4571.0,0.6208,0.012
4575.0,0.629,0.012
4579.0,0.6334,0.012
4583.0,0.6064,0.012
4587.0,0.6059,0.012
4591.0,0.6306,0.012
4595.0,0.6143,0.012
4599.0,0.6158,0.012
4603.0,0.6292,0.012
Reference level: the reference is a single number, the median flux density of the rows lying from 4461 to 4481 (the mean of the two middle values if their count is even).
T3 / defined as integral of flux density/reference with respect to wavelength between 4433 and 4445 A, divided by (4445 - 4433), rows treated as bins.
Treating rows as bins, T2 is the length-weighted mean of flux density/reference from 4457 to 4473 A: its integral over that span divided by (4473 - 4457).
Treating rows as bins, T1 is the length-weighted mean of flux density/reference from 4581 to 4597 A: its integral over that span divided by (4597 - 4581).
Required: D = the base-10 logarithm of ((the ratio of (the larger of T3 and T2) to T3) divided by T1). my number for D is 0.024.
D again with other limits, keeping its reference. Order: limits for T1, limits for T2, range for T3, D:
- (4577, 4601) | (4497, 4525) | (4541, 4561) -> 0.042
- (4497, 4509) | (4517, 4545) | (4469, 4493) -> -0.005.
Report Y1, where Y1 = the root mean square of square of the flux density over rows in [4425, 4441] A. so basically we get 0.434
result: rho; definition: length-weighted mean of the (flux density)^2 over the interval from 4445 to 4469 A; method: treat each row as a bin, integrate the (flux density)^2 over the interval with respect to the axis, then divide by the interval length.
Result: 0.400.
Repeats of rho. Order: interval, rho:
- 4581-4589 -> 0.367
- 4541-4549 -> 0.414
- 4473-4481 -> 0.425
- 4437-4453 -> 0.426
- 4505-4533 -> 0.417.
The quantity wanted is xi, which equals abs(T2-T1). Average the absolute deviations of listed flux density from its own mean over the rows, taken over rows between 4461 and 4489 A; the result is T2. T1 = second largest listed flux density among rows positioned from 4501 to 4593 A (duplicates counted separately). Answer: 0.644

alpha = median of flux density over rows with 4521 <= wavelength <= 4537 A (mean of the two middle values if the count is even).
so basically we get 0.629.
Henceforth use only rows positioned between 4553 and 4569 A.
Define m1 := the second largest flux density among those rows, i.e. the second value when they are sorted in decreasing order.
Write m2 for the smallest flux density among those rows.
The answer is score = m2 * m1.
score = 0.378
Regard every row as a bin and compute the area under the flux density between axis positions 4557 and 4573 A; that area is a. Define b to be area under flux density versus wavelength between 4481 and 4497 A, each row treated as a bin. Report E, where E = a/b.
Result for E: 0.984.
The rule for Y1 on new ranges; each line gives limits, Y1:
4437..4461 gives 0.419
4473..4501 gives 0.408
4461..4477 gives 0.441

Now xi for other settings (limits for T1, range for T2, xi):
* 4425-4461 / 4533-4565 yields 0.651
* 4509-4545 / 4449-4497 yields 0.641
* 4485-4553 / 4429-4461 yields 0.651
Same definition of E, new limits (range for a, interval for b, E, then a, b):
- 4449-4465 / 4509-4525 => 0.963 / 10.09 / 10.5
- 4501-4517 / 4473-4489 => 1.026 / 10.62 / 10.3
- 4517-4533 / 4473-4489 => 0.984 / 10.18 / 10.3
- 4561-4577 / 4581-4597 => 1.021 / 10.03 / 9.8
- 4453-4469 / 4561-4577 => 1.007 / 10.10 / 10.0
